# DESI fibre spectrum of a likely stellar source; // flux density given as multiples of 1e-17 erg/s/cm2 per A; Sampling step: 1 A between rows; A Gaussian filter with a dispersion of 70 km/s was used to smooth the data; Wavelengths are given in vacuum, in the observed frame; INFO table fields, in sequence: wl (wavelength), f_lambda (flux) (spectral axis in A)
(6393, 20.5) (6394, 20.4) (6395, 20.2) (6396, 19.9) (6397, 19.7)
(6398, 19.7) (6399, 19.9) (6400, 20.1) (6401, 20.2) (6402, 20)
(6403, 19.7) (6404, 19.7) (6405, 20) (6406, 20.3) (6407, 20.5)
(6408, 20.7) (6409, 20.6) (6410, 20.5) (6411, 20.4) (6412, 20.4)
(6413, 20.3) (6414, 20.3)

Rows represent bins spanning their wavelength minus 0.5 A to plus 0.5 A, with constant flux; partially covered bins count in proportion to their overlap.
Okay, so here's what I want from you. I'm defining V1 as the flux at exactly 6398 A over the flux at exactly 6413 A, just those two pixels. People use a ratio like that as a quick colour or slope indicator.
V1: 0.97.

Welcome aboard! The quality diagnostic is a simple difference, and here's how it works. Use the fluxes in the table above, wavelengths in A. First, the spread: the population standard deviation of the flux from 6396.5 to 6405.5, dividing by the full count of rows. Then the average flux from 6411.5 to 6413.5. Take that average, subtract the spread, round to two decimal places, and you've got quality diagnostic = 20.16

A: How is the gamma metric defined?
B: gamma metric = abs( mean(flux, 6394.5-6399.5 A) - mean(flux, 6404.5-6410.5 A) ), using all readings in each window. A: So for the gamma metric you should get 0.55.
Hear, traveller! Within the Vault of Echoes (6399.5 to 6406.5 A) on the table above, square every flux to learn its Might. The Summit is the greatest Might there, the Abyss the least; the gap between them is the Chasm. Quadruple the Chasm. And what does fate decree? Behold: 96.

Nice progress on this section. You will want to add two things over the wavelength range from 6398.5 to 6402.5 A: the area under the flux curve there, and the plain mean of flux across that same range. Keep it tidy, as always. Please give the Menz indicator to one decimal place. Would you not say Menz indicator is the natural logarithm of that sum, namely 4.6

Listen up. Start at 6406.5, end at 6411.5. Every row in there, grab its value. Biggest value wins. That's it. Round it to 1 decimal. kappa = 20.7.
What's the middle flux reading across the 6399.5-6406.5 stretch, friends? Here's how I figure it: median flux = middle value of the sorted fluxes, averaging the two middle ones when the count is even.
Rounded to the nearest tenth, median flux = 20.0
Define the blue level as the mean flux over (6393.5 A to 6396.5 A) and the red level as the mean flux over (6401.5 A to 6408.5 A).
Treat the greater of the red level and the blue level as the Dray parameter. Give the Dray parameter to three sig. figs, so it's 20.2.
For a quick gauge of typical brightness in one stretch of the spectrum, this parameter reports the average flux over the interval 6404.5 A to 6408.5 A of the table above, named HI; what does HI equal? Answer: 20.4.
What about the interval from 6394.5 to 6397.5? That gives 19.9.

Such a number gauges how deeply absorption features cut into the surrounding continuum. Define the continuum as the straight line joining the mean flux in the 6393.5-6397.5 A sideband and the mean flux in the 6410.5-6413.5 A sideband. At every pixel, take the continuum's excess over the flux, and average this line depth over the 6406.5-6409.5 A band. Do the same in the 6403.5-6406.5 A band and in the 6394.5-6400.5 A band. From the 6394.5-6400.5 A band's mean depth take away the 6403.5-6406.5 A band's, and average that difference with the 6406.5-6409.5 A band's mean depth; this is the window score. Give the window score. -0.19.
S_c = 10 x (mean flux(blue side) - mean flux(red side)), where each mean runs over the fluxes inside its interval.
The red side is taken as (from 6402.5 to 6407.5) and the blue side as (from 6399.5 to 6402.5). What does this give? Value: 1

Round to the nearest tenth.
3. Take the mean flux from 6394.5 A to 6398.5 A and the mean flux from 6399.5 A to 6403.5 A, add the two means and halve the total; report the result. 19.9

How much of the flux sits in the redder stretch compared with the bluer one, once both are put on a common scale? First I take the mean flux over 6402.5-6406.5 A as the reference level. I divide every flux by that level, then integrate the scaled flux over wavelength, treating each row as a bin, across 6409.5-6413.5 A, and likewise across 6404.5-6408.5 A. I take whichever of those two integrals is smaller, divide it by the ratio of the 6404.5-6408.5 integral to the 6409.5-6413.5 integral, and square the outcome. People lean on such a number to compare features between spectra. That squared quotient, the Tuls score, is 16.8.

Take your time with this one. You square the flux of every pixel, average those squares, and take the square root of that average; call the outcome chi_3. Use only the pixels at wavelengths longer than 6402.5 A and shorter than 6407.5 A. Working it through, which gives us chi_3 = 20.0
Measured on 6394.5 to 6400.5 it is 19.9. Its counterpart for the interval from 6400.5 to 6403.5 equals 20.0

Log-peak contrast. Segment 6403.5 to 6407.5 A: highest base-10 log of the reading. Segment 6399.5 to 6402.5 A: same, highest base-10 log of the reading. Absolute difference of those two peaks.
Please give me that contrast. 0.0064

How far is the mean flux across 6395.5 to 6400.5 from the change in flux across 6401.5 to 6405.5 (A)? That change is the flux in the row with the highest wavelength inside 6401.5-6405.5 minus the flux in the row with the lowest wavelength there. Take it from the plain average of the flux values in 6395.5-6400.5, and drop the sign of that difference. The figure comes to 19.9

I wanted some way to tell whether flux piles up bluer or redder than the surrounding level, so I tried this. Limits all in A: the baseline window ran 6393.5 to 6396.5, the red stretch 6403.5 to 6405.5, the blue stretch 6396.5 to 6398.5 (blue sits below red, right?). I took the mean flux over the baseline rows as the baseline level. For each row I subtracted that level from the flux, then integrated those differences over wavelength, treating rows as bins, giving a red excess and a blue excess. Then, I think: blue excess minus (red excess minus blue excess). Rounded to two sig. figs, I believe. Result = -1.2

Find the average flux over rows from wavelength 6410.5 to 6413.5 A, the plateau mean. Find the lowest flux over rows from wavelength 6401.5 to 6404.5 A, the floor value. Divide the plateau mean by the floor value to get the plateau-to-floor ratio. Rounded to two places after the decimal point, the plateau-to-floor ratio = 1.03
